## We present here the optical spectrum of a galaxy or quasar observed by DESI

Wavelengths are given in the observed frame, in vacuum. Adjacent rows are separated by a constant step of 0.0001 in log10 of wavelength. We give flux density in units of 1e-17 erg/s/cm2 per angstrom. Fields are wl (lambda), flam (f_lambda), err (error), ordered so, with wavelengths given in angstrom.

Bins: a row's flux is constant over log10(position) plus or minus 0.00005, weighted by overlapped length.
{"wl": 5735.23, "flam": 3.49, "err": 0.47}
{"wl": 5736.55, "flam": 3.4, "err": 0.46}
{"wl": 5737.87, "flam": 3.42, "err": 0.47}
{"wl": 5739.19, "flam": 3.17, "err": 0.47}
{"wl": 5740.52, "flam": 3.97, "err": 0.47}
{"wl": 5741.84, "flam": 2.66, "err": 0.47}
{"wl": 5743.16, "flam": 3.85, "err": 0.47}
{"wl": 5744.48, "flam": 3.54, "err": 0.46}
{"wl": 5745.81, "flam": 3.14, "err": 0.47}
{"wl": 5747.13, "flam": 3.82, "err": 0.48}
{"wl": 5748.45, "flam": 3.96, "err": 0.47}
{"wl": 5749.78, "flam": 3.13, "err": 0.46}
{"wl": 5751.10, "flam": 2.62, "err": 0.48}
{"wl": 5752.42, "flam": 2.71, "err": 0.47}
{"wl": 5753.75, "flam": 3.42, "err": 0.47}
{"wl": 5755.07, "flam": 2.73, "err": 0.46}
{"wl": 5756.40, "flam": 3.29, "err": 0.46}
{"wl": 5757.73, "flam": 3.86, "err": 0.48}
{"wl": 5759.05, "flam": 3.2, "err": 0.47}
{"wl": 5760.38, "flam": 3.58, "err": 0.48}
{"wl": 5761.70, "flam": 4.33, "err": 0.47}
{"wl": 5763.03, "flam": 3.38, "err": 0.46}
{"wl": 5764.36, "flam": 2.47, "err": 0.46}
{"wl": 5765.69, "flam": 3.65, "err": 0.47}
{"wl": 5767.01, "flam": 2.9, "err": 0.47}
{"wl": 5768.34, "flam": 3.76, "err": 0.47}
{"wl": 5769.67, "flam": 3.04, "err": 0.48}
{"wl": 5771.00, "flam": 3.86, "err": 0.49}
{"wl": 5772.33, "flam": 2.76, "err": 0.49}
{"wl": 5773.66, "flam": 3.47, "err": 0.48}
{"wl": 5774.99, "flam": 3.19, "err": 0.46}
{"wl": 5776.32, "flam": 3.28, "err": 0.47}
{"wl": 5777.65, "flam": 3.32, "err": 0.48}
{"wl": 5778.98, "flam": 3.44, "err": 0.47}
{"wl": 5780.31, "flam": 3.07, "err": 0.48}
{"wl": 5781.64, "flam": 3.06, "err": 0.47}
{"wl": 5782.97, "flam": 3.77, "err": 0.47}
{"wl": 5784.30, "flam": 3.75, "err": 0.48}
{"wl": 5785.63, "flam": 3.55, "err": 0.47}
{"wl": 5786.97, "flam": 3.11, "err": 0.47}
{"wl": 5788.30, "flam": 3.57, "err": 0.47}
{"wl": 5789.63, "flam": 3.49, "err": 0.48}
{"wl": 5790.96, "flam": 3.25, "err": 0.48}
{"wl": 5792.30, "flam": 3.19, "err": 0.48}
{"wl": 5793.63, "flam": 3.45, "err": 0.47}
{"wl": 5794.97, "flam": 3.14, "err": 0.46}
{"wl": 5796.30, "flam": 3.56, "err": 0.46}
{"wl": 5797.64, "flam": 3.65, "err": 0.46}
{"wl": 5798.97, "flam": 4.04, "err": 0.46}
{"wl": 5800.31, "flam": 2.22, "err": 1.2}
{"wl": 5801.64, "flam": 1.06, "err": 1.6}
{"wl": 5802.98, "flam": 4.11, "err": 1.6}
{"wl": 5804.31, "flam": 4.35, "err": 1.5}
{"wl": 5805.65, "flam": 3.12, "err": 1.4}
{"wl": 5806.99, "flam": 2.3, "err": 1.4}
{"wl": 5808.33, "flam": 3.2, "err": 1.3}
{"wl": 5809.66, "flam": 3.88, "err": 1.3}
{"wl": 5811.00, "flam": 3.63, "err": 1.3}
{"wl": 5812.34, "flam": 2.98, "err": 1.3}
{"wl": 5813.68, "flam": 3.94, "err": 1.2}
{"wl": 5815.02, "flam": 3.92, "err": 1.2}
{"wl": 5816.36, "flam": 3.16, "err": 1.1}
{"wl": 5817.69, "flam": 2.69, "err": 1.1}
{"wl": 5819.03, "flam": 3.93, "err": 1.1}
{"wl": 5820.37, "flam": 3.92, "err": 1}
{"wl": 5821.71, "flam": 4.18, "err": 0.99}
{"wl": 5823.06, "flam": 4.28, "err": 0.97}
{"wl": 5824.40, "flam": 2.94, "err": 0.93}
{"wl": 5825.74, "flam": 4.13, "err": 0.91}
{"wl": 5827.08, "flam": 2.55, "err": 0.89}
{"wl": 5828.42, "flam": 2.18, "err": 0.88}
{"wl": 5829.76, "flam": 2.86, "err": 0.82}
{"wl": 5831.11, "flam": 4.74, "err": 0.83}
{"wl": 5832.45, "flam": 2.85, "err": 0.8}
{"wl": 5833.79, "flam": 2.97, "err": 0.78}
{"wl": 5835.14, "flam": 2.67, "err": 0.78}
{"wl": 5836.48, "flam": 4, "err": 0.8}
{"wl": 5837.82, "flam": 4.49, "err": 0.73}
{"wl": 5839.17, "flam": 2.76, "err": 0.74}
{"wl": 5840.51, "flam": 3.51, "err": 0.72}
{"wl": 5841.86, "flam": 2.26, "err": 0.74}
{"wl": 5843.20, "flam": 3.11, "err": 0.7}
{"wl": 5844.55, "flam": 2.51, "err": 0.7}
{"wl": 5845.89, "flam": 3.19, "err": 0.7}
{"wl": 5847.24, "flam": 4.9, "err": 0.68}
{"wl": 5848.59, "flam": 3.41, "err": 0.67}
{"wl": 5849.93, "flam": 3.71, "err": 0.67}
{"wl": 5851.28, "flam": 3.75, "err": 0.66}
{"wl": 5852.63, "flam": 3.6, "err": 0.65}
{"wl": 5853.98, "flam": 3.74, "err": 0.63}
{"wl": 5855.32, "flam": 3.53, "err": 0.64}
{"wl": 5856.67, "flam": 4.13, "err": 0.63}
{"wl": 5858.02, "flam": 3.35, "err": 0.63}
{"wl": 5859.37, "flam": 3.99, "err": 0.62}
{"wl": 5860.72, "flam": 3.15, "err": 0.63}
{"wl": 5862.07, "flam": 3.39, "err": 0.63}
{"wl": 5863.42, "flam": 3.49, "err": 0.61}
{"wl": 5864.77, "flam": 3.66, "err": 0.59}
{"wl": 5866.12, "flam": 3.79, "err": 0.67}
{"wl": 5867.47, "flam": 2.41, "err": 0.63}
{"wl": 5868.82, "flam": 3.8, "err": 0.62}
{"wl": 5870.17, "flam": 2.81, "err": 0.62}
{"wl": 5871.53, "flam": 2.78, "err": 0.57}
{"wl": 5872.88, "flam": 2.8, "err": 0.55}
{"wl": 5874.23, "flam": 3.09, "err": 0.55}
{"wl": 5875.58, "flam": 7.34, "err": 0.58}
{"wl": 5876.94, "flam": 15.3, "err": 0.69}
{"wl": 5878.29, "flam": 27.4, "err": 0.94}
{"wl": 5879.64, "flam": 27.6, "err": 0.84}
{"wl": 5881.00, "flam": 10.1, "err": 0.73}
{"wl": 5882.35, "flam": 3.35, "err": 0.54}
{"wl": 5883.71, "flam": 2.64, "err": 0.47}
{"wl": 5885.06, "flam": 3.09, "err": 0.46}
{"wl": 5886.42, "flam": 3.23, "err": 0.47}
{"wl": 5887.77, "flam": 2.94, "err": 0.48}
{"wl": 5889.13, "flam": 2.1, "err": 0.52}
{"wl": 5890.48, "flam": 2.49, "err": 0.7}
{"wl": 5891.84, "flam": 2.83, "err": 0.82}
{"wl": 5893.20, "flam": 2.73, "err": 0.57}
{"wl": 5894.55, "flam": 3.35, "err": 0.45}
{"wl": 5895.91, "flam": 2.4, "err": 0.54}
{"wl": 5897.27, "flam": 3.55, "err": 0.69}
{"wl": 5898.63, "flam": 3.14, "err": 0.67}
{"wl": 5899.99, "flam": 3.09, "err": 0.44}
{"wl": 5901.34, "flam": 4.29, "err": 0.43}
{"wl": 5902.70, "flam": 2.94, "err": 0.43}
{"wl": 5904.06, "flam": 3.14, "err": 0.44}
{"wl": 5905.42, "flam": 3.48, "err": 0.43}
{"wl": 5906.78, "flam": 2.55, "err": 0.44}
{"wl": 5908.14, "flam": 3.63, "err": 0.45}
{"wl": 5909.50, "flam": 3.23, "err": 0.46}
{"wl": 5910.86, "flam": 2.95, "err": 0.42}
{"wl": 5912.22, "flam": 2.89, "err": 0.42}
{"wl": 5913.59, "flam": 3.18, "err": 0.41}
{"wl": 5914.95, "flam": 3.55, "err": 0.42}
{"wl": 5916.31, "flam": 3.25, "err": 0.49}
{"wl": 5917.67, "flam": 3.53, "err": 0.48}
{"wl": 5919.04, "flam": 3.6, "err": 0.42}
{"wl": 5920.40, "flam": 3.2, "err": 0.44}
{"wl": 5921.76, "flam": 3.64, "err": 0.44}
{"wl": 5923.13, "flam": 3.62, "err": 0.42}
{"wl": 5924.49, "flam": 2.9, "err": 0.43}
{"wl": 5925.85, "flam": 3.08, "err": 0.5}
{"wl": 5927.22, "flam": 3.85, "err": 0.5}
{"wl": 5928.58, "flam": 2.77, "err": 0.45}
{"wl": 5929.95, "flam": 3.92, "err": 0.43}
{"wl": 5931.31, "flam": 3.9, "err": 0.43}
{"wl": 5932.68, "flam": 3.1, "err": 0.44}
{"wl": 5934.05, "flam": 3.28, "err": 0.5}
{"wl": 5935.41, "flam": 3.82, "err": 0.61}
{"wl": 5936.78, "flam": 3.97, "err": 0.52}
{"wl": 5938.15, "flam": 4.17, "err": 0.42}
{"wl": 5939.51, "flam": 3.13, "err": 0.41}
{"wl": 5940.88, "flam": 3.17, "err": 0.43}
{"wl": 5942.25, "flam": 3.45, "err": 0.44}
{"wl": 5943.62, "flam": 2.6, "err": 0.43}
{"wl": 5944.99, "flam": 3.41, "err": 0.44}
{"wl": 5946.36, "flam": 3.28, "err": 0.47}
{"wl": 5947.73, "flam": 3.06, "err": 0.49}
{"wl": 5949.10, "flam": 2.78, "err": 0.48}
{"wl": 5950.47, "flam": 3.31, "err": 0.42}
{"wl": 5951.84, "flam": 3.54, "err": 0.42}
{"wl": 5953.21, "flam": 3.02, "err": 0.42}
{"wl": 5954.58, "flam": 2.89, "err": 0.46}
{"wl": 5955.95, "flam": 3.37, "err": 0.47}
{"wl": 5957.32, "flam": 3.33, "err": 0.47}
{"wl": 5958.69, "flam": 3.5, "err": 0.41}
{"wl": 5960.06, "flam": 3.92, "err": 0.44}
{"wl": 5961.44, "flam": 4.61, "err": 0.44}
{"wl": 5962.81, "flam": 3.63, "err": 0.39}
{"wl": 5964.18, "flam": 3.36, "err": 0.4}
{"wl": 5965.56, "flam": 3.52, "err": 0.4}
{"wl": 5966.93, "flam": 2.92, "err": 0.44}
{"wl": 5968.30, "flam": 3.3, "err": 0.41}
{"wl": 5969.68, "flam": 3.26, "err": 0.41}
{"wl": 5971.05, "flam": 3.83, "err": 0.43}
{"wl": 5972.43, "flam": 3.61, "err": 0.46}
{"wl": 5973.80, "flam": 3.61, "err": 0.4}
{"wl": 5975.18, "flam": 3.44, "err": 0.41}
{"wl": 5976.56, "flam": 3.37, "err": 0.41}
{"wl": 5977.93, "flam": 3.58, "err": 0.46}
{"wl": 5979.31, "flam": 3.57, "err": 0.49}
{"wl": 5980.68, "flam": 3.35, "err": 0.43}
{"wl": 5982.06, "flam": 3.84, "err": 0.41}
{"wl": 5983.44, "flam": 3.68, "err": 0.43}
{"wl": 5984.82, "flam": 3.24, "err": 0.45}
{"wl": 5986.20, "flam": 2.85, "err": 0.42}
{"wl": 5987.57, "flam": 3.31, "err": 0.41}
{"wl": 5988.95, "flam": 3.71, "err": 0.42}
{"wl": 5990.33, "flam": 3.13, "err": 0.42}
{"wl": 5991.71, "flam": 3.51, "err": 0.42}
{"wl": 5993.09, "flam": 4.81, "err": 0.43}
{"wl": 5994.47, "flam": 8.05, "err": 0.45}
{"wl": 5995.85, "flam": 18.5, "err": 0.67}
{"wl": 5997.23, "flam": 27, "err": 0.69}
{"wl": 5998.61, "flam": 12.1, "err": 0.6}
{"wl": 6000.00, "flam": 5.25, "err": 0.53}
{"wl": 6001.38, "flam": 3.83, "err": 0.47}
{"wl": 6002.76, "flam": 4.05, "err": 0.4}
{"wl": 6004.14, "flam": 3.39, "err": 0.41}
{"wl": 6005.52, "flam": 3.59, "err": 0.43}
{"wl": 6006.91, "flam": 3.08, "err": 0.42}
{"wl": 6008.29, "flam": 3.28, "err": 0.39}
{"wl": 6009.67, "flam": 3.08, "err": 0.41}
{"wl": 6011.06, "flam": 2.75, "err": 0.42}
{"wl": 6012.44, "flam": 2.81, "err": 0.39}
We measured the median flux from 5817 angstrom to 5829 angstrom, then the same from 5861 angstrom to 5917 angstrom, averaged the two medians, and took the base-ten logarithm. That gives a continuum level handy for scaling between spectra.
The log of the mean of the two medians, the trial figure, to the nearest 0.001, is 0.550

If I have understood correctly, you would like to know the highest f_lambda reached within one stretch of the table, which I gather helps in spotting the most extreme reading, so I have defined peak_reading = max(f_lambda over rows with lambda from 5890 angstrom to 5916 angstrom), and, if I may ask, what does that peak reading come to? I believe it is 4.29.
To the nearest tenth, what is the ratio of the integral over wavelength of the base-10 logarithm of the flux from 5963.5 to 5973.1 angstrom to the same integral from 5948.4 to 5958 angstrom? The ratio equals 1.1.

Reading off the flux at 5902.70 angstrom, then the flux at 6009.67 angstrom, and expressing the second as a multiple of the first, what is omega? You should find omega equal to 1.0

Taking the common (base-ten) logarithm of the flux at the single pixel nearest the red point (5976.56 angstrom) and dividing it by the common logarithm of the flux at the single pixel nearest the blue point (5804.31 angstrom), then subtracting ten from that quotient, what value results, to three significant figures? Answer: -9.17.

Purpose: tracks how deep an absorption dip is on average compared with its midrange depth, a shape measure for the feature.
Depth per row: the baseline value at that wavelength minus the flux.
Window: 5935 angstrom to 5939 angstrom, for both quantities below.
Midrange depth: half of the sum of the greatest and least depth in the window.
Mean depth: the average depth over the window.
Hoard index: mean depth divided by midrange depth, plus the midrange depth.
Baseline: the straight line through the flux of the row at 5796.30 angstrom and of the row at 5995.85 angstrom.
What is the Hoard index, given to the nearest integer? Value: 11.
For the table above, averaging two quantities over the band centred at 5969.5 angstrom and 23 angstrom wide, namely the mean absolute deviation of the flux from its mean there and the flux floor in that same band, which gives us 1.57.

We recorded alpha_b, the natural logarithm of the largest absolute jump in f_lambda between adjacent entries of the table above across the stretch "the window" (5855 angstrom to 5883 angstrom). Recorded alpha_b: 2.9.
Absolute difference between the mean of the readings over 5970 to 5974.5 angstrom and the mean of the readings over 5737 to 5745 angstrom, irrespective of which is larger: 0.2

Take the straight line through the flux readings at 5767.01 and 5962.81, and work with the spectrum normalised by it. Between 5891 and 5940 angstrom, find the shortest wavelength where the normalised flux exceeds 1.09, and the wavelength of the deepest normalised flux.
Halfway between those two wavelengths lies 5898.6 angstrom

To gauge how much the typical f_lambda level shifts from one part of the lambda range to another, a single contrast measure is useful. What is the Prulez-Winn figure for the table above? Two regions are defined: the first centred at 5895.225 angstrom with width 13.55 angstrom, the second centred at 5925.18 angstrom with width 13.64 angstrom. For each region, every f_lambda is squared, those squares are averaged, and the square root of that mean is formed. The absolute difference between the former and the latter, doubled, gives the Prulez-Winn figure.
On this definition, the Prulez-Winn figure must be 1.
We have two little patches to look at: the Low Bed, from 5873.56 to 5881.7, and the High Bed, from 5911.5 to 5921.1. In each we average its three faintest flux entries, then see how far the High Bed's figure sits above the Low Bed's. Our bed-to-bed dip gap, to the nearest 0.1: -3.8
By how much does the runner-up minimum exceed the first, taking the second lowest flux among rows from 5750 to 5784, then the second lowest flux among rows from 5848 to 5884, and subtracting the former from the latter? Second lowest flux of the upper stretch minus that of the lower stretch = 0.0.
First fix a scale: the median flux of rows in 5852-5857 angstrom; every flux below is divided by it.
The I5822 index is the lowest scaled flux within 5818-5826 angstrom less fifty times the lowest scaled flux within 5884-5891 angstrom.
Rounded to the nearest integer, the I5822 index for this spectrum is -28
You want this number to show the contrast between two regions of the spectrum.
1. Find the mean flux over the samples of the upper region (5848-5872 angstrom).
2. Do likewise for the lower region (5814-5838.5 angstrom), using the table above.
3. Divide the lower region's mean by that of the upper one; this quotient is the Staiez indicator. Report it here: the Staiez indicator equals 1.00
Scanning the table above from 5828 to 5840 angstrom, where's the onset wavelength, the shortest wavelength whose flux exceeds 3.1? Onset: 5831.11 angstrom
